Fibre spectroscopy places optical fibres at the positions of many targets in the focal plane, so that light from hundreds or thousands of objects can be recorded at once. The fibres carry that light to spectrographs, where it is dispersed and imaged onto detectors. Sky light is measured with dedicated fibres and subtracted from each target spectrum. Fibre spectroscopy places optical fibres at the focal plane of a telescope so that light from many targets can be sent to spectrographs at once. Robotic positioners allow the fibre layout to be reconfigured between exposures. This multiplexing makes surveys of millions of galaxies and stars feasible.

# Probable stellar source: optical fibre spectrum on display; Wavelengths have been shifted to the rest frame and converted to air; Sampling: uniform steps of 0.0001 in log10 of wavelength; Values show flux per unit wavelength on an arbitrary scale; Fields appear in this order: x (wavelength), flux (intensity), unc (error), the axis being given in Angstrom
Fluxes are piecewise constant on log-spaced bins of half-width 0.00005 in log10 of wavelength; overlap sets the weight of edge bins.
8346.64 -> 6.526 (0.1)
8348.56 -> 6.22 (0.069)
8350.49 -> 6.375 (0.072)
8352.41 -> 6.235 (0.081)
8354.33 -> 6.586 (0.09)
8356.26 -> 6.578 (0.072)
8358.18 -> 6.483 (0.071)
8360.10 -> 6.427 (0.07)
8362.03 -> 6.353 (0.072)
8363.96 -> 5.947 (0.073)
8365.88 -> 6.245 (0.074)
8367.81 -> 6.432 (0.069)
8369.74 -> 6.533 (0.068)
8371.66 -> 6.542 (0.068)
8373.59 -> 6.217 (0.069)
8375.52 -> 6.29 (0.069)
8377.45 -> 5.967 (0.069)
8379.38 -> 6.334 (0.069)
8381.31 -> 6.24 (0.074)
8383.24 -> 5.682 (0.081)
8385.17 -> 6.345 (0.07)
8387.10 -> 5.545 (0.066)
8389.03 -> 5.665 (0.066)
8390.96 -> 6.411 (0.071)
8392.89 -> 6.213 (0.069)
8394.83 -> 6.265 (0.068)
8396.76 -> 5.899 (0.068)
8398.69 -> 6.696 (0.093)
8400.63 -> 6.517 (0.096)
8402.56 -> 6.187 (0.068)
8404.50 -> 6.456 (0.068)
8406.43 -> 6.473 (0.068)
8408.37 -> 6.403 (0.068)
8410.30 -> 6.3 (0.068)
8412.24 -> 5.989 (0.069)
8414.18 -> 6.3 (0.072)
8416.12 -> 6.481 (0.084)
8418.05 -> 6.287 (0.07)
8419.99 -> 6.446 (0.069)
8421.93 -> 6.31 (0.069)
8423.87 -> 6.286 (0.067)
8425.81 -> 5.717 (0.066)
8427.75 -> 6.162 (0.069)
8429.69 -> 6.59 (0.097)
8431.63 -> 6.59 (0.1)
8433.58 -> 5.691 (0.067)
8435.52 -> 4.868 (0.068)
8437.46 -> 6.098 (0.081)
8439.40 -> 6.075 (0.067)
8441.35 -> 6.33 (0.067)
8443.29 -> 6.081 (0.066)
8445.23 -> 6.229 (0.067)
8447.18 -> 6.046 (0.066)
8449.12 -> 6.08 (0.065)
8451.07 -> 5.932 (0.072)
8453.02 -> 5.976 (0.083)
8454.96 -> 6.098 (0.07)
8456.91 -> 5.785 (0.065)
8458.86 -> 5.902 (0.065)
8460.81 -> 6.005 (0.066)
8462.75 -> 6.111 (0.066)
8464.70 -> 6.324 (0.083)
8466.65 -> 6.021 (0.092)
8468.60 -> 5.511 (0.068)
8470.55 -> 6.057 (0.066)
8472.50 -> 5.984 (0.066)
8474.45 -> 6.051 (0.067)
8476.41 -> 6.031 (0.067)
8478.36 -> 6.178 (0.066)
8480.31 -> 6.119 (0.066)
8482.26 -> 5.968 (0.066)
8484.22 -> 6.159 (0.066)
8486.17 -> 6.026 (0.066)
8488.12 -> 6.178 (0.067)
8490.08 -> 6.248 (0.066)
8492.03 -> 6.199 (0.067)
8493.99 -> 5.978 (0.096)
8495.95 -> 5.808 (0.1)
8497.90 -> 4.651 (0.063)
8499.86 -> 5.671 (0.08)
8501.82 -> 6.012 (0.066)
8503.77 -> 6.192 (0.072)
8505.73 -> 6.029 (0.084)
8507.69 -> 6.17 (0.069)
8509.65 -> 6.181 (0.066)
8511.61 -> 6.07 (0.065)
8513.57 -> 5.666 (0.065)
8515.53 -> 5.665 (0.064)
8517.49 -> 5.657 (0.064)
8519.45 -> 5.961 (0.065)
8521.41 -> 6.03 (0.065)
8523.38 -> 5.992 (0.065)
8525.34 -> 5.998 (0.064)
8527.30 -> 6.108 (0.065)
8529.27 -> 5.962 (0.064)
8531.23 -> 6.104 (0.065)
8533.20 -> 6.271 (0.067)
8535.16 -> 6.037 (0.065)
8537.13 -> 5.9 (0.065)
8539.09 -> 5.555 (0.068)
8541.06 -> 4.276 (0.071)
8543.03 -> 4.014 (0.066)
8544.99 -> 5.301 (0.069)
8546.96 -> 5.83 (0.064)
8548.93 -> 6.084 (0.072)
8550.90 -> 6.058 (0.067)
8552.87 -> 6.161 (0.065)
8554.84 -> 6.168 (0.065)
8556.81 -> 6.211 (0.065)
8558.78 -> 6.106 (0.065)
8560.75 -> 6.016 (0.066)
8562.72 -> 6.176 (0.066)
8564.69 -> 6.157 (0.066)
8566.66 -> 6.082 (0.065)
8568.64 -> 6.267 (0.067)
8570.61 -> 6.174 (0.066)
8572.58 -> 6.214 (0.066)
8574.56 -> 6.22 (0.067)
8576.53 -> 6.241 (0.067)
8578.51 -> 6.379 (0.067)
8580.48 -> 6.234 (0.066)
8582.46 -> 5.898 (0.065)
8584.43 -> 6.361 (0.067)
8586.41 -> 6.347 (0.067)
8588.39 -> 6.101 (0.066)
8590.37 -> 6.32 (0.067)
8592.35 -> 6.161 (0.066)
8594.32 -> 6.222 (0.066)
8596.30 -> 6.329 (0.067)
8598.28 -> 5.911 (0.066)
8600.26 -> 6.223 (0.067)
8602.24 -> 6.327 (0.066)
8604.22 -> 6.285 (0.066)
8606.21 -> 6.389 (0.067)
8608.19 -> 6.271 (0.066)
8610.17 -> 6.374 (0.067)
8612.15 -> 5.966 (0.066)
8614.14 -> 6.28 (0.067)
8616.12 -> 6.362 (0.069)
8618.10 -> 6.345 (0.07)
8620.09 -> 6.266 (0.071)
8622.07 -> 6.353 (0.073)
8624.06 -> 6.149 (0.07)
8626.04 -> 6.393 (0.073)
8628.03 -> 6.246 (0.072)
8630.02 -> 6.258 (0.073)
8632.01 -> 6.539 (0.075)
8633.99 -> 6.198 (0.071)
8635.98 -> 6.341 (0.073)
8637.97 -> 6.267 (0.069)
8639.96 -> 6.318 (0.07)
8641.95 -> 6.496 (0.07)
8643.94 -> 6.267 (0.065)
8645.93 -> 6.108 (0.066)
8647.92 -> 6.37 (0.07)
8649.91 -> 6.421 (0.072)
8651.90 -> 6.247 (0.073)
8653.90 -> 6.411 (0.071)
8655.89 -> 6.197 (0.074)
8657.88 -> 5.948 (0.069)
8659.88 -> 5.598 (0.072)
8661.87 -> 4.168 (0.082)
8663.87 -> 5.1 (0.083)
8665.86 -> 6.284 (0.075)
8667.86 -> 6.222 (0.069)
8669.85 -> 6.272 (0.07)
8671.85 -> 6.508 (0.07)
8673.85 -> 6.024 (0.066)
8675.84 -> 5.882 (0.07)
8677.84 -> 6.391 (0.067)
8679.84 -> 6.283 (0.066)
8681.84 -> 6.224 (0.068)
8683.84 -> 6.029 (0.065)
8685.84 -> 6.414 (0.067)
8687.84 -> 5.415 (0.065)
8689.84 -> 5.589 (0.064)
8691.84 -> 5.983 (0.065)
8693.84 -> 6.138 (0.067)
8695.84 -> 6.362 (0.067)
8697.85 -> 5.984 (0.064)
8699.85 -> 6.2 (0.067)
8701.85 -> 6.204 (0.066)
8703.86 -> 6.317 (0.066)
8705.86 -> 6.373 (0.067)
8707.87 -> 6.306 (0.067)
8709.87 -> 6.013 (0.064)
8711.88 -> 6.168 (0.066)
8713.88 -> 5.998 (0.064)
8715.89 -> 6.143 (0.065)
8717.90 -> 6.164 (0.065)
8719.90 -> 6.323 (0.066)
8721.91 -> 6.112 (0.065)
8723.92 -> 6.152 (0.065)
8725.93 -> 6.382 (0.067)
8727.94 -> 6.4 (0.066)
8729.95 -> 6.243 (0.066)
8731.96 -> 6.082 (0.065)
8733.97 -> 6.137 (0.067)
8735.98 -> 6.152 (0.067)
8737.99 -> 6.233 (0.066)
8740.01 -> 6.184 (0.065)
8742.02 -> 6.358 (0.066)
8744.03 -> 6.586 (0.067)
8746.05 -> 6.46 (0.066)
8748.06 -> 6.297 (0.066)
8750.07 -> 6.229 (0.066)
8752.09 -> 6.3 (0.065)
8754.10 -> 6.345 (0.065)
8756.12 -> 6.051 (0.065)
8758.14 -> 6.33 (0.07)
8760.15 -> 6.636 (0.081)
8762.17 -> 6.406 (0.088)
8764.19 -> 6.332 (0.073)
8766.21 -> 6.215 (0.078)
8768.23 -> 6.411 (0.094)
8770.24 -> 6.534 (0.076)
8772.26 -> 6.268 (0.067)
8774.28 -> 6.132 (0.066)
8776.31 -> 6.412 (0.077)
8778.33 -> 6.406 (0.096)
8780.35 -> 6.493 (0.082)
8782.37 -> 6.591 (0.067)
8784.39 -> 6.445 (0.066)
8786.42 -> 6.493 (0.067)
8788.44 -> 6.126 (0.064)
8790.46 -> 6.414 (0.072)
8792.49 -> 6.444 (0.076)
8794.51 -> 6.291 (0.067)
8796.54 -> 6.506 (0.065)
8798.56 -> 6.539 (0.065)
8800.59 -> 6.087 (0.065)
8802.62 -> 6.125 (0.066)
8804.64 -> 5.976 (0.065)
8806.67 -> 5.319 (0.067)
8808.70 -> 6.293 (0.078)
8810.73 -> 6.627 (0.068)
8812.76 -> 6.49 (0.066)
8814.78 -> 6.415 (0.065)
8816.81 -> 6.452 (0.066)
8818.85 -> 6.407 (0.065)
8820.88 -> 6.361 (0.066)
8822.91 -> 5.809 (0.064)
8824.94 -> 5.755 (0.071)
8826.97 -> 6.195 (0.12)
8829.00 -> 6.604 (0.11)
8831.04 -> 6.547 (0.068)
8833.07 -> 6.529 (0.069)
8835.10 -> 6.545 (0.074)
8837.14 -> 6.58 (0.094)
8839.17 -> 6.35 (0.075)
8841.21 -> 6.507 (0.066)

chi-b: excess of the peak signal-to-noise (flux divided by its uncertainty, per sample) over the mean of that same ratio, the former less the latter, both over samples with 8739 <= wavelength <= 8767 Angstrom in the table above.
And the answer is 7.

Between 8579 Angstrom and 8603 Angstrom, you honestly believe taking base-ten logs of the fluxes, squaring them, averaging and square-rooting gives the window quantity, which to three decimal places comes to 0.793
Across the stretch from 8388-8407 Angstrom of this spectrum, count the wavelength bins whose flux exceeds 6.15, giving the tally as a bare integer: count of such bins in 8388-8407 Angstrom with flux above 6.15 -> 8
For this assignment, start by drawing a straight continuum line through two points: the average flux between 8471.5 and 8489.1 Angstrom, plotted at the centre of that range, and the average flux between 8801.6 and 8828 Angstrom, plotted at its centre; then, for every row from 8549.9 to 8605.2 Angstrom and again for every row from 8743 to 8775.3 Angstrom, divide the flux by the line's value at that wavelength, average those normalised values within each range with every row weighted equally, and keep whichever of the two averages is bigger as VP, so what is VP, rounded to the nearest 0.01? 1.03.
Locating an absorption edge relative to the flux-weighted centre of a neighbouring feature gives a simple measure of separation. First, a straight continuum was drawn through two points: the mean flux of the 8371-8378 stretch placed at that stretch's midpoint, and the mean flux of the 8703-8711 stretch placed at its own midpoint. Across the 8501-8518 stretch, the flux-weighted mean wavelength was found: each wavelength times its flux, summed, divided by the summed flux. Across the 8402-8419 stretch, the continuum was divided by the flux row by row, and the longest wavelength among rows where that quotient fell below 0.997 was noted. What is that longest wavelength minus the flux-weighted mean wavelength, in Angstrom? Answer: -91.5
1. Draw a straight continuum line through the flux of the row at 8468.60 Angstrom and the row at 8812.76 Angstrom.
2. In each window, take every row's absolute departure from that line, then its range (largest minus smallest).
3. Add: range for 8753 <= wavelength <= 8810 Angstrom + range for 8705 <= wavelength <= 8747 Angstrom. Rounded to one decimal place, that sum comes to 1.4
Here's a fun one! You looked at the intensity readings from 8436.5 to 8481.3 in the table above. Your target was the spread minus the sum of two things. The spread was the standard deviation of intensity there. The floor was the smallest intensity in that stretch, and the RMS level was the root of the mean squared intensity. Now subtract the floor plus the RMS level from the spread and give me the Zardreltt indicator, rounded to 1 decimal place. -11.4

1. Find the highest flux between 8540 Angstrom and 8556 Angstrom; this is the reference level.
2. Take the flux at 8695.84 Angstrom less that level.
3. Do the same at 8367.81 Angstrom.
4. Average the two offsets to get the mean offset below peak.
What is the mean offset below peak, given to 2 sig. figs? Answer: 0.23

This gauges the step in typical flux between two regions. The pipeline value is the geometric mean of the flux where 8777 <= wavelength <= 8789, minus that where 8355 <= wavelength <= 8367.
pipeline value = 0.1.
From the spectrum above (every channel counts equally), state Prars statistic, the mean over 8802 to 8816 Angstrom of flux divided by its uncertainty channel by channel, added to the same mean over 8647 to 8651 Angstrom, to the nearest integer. 181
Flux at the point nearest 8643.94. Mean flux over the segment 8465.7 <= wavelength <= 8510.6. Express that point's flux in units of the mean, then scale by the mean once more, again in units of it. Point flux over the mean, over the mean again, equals 0.176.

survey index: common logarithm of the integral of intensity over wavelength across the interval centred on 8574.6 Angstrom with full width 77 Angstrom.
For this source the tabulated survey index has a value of 2.67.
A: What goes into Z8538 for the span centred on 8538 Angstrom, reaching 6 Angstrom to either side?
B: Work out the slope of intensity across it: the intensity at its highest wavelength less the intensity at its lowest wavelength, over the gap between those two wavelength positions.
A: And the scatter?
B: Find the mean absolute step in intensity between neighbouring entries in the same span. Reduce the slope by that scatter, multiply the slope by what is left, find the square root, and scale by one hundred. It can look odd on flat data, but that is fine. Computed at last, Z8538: 40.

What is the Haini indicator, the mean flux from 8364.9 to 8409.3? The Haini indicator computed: 6.24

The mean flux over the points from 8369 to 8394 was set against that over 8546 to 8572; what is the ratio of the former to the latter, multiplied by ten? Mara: 10.1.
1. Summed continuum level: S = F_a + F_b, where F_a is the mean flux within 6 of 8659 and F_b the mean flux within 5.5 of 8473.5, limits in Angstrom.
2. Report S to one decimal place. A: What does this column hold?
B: 11.5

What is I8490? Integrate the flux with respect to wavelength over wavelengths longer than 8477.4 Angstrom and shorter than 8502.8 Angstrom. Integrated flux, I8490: 151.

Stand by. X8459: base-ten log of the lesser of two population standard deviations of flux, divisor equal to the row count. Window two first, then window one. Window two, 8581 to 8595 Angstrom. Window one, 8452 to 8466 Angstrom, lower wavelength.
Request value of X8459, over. -0.81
